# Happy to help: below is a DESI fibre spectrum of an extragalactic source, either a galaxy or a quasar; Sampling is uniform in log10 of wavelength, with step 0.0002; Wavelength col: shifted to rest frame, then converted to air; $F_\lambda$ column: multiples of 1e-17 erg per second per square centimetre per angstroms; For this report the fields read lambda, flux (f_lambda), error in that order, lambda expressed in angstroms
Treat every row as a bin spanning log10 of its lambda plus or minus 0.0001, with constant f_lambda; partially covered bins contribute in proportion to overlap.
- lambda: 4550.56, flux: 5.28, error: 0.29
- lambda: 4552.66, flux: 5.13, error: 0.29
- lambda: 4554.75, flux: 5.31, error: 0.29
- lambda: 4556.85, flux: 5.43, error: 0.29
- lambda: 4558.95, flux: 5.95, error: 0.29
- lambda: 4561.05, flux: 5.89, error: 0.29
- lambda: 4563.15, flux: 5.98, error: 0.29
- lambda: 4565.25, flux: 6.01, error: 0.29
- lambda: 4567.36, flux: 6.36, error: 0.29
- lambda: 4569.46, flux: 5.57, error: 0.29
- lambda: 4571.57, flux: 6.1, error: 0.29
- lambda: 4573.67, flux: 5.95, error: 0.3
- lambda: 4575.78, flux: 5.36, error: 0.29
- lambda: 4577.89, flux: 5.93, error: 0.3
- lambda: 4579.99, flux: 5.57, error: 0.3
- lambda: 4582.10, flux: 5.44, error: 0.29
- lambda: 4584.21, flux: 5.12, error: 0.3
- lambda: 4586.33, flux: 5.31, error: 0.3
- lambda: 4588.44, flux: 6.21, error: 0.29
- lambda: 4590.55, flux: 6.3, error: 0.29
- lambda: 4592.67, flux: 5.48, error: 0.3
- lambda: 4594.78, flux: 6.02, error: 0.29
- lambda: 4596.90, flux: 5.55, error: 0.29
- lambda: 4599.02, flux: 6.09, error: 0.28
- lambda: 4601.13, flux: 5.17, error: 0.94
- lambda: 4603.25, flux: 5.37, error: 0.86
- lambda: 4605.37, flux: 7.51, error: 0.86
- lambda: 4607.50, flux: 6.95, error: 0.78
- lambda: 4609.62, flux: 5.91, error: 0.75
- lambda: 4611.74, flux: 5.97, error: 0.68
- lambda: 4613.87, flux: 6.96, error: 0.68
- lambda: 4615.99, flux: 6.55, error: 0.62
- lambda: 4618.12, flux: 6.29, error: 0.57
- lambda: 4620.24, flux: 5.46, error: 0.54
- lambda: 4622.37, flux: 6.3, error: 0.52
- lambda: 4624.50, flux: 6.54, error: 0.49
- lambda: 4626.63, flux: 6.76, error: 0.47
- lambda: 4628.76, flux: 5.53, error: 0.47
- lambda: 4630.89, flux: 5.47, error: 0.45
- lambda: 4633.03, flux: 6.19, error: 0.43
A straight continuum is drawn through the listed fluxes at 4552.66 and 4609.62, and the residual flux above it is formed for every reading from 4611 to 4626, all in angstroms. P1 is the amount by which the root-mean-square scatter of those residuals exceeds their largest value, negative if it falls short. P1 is -0.47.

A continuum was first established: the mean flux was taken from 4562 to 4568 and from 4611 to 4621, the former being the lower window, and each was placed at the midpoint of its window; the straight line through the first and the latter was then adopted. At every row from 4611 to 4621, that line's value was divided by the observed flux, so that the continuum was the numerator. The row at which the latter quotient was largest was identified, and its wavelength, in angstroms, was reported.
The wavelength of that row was 4620.24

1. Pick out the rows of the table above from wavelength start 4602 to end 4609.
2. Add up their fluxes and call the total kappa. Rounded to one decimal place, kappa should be 19.8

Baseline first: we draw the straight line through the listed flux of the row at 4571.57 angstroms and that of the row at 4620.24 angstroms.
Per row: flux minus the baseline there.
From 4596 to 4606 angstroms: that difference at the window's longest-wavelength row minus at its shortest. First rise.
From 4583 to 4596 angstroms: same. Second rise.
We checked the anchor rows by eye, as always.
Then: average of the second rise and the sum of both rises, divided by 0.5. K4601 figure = 4.1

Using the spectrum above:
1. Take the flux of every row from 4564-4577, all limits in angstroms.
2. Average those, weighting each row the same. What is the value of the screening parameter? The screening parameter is 5.9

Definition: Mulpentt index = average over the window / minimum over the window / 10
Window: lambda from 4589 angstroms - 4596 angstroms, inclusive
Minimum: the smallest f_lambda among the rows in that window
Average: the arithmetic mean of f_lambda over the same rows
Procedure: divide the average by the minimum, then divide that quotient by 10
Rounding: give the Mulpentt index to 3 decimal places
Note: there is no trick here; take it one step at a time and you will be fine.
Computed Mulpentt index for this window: 0.108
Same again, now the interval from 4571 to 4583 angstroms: 0.107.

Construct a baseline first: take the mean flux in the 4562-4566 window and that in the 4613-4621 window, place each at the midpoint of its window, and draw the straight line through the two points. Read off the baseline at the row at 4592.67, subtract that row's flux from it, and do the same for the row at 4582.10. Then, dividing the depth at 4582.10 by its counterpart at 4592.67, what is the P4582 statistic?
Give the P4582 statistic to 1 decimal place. 1.0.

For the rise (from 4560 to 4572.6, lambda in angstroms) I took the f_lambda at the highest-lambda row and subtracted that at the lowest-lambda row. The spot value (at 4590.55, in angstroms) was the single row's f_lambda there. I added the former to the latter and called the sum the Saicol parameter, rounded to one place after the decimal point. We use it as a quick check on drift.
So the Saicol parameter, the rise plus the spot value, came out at 6.5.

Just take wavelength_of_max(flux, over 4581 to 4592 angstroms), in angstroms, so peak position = 4590.55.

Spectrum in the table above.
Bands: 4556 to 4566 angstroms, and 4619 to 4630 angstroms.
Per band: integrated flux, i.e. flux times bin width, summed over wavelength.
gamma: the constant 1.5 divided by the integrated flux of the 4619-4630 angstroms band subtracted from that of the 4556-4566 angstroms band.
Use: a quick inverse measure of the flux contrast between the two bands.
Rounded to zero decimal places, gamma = 0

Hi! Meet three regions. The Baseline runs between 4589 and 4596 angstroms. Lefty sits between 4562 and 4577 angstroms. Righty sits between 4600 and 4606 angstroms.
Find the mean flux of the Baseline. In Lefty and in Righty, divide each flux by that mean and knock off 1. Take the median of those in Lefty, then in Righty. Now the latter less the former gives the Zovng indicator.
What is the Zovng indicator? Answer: -0.10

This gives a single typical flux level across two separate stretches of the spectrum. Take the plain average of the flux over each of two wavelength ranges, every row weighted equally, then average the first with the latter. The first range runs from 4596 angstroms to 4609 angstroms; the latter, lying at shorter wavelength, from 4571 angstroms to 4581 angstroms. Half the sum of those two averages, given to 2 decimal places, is 5.94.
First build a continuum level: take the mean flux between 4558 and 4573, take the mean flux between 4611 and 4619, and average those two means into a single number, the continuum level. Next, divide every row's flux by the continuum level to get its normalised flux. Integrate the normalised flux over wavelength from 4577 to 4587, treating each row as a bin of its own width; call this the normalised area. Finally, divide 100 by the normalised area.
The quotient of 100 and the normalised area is 11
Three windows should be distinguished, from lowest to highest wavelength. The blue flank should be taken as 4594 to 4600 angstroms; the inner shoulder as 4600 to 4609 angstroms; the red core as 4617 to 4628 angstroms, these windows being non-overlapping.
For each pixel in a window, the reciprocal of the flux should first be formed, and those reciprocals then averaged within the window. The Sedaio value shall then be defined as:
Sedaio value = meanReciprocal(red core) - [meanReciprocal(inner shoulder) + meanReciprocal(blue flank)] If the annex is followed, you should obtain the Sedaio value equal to -0.174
